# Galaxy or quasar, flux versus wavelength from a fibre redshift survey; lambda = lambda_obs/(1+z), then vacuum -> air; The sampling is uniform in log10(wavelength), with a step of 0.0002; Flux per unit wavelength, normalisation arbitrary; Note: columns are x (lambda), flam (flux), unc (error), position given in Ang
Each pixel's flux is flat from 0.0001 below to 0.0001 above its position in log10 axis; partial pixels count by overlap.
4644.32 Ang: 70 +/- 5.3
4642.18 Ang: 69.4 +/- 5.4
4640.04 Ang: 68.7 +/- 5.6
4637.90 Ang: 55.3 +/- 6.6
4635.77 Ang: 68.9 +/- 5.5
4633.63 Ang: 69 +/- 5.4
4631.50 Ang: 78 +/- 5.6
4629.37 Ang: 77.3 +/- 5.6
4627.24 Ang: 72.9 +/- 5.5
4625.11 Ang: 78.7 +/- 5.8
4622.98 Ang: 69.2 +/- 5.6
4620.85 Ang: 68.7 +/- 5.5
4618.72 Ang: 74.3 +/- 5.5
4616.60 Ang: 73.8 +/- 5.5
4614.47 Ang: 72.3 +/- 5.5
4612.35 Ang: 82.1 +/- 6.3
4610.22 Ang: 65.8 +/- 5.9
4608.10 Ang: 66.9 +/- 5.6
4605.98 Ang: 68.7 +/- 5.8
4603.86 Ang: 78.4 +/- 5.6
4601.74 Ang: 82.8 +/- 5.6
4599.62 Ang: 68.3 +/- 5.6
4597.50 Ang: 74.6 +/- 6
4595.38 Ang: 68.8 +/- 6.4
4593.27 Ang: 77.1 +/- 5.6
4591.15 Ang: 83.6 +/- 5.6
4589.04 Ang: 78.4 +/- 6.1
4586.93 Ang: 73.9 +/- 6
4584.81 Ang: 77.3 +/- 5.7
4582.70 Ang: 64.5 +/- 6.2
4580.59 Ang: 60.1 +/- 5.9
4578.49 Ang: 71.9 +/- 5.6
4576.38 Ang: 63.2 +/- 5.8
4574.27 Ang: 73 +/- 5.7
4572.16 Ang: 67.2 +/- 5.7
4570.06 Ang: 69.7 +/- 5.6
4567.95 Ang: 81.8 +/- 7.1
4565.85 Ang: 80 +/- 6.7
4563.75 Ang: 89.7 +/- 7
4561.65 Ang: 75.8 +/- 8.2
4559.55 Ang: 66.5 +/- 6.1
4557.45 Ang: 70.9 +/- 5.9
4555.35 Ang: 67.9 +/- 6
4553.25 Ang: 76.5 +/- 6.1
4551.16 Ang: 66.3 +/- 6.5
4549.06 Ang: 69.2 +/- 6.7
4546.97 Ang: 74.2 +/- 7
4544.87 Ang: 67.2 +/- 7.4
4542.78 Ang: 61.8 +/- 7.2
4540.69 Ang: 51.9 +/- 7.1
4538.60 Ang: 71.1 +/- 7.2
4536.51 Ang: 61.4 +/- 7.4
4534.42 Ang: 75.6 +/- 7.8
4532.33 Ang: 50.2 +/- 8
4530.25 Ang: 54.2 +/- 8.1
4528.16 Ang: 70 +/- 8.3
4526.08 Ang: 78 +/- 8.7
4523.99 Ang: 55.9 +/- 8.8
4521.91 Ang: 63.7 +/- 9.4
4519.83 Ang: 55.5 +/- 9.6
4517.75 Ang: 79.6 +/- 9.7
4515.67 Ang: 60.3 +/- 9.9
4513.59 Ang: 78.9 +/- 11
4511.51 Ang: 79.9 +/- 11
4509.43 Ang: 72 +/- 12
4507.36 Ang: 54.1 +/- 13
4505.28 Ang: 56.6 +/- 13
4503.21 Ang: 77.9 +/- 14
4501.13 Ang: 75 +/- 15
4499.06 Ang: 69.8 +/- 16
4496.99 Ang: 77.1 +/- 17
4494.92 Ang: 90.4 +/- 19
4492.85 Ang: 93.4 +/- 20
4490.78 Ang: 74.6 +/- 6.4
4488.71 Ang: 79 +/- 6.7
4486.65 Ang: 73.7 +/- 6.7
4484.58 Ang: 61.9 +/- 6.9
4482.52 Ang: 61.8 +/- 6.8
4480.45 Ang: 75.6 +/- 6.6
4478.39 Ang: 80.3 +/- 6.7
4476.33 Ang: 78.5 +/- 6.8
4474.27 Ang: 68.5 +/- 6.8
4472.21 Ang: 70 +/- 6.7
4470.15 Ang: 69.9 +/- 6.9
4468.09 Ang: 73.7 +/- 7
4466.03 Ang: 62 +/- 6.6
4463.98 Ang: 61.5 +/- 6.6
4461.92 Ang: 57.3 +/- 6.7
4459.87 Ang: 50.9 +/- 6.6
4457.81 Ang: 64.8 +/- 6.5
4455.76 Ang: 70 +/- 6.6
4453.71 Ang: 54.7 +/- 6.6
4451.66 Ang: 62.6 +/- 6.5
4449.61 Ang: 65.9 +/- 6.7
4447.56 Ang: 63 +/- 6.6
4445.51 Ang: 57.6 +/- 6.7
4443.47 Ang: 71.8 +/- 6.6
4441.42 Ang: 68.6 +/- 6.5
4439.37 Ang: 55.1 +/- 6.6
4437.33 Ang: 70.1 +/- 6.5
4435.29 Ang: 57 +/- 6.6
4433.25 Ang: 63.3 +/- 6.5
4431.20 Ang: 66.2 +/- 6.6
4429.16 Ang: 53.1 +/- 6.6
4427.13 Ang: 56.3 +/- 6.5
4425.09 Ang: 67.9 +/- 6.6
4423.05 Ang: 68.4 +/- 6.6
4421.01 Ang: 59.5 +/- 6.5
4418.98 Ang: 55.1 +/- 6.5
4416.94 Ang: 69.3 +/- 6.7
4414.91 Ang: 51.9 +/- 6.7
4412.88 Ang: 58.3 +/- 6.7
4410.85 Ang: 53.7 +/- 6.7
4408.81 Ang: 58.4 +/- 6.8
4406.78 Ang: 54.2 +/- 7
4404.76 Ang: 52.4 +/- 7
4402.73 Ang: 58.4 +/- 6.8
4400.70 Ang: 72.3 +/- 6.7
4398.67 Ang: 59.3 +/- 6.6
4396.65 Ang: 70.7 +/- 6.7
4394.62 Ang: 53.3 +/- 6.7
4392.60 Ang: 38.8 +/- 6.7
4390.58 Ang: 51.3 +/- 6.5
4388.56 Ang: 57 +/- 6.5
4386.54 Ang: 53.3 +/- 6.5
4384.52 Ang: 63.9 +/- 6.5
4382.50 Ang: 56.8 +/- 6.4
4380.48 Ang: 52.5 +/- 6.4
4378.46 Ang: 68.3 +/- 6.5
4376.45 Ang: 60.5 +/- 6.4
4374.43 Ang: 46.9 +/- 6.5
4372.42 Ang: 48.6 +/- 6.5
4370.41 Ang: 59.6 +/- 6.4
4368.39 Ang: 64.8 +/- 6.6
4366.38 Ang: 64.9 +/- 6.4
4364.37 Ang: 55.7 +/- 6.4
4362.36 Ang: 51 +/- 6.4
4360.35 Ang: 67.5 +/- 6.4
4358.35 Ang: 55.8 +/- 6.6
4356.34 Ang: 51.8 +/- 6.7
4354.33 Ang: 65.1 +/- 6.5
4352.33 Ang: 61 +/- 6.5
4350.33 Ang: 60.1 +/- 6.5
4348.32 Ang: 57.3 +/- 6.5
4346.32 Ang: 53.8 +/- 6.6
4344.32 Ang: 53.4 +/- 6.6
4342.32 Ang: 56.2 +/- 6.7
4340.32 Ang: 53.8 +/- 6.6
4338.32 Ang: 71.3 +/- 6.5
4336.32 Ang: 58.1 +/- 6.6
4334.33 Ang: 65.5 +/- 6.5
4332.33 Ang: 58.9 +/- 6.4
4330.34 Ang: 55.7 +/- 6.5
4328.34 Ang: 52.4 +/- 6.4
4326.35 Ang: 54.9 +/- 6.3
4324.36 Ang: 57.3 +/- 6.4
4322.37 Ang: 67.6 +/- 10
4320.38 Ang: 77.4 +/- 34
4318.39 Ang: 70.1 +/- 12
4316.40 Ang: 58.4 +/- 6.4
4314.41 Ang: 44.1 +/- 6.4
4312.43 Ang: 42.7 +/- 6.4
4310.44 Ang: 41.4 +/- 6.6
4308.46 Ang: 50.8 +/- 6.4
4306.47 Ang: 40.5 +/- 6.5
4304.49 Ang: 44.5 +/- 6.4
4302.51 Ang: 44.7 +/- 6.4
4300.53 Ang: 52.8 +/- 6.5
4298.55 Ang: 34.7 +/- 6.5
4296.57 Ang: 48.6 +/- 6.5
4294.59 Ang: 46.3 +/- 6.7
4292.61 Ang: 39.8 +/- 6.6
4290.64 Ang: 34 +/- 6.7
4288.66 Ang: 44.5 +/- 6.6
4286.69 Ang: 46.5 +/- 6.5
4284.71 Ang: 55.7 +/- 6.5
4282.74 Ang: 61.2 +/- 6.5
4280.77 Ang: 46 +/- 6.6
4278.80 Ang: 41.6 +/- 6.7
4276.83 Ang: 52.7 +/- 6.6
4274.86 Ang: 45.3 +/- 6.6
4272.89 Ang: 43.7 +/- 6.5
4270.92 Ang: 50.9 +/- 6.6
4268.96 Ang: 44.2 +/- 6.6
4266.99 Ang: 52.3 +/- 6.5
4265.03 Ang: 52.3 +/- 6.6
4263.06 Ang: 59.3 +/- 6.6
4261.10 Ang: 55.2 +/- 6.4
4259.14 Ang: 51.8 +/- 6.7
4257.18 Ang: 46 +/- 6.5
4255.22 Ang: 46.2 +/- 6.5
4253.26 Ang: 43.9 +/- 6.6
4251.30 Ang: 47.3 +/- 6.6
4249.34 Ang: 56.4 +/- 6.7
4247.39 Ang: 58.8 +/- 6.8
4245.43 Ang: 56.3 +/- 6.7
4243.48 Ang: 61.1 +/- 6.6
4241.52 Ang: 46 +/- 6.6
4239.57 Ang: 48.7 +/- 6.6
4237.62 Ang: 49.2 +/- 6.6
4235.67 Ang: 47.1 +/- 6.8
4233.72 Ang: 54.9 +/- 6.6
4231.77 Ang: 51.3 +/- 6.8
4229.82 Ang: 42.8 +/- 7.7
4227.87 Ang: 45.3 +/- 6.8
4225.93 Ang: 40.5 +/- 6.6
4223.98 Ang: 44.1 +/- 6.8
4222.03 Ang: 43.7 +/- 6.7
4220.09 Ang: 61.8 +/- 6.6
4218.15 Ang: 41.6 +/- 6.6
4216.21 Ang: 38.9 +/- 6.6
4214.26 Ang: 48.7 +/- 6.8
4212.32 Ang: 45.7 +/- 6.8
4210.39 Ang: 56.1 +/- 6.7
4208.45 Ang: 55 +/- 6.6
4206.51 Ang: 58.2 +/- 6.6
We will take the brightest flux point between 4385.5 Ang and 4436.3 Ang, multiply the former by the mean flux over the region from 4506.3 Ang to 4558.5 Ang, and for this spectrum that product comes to 4819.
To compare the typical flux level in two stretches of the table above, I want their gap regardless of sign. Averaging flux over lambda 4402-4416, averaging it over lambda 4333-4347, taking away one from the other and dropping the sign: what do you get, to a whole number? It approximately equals 4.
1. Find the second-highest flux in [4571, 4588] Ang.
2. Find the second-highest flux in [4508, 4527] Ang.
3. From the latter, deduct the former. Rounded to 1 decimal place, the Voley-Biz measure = 5.7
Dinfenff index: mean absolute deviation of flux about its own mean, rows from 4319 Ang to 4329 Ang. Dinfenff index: 8.5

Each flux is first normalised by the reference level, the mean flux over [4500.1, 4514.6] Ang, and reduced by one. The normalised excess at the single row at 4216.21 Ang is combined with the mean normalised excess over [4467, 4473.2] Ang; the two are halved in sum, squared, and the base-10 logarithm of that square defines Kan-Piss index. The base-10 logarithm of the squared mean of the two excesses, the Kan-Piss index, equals -1.31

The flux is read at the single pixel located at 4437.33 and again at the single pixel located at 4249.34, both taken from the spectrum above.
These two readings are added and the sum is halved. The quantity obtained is 63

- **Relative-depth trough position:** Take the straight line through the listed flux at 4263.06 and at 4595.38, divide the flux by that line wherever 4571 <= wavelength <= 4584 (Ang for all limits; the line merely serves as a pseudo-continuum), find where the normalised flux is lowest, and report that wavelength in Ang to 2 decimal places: 4580.59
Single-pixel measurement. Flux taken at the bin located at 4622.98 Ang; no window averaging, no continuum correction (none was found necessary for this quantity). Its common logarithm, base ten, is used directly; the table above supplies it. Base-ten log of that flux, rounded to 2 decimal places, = 1.84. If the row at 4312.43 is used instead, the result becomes 1.63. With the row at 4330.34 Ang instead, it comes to 1.75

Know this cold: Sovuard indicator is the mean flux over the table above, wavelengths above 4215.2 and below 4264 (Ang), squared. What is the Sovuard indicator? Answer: 2453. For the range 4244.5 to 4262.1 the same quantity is 2634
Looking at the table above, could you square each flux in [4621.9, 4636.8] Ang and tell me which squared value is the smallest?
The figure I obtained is 4747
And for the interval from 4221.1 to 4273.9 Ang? 1640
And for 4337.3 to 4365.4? 2601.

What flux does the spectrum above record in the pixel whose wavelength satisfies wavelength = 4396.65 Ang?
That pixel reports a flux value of 70.7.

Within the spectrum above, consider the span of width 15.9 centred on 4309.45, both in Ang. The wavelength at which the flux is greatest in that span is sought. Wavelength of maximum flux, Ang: 4316.40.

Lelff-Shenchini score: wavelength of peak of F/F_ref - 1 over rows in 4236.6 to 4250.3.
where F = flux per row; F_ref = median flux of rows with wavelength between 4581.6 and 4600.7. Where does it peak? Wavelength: 4243.48 Ang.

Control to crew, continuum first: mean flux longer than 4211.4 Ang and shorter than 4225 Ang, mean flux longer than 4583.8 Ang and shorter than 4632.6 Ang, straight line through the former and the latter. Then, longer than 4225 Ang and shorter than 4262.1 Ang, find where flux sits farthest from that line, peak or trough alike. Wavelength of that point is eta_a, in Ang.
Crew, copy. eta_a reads 4243.48 Ang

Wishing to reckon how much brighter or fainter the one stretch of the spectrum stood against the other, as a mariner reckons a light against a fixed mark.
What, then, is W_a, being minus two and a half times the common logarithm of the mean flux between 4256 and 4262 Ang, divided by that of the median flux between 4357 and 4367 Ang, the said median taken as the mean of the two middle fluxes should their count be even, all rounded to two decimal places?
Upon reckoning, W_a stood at 0.10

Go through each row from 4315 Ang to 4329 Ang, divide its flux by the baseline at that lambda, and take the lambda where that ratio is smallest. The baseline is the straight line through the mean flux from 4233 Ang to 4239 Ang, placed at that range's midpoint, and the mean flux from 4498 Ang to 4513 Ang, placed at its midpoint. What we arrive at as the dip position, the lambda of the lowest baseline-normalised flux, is 4328.34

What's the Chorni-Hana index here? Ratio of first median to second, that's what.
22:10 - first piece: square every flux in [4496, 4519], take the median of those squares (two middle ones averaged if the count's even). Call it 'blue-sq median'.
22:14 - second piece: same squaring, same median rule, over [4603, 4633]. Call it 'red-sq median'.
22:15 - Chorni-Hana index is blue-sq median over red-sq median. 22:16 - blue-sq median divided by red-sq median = 1.05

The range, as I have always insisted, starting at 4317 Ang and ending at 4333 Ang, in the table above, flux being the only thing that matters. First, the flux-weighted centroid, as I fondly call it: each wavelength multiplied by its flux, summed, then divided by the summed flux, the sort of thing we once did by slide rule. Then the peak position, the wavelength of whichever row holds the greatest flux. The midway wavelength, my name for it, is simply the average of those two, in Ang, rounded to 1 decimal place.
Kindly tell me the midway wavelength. 4322.6 Ang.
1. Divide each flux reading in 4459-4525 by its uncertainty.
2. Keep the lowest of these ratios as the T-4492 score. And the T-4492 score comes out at 4.2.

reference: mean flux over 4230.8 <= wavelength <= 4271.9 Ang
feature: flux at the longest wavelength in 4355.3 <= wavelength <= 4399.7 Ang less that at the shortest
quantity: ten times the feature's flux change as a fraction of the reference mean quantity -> 1.5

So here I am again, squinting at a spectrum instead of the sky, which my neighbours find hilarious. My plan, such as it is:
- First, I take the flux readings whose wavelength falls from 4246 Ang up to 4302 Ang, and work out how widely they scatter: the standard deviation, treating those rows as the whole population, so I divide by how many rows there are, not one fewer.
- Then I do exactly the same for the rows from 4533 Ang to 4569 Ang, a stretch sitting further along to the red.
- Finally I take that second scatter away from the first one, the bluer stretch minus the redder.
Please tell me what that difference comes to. -1.8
